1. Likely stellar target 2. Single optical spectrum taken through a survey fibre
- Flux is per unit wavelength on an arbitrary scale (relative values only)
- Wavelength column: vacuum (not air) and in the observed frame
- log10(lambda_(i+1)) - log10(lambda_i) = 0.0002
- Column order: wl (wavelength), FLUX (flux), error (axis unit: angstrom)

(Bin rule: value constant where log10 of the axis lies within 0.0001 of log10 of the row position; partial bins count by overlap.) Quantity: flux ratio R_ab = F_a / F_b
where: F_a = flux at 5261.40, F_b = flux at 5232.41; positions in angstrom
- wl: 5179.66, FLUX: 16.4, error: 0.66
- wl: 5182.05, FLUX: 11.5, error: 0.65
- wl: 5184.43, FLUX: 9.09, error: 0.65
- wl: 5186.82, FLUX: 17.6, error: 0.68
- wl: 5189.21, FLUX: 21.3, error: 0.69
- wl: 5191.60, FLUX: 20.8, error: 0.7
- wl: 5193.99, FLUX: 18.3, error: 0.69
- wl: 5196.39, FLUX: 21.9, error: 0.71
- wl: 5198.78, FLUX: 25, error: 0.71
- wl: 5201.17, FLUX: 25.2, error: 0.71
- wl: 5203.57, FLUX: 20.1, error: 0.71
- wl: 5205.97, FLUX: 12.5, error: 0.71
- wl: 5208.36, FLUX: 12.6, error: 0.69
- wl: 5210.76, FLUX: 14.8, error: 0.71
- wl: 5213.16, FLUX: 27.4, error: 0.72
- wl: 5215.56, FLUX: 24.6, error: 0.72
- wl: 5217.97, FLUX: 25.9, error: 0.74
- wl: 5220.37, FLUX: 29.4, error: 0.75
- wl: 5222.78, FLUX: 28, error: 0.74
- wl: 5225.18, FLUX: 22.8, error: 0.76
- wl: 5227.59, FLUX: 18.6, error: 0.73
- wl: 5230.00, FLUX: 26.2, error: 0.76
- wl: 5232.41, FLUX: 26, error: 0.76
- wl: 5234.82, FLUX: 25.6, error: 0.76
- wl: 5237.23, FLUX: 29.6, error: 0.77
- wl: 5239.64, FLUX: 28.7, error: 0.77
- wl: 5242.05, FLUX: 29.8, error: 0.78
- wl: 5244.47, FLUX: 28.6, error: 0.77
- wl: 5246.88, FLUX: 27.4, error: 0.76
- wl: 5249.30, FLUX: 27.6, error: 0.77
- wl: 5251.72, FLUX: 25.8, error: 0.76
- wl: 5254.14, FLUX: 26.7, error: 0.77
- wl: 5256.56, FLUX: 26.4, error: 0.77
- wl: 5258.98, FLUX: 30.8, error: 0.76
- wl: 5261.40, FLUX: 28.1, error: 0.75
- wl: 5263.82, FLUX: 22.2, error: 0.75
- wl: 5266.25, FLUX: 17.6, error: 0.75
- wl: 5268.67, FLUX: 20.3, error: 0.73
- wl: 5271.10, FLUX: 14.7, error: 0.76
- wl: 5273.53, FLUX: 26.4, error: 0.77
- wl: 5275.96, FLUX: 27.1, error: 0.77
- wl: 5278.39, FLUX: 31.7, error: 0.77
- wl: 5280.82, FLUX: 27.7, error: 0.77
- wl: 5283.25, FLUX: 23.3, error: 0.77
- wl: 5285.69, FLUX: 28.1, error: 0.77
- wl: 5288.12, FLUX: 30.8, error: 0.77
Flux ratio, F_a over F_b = 1.1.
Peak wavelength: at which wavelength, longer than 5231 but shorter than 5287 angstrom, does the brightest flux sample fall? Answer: 5278.39 angstrom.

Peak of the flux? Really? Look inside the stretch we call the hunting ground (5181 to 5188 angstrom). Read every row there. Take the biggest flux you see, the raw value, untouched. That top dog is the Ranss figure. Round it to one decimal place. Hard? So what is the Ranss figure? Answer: 17.6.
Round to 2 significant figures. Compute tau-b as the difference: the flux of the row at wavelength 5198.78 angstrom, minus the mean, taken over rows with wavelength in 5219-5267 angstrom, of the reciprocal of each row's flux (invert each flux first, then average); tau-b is 25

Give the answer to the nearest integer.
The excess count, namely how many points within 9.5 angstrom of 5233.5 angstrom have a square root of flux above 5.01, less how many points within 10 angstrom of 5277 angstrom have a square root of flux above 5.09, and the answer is 1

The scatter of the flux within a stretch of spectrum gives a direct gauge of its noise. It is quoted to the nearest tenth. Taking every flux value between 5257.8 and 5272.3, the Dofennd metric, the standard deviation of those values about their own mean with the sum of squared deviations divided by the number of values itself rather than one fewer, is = 5.6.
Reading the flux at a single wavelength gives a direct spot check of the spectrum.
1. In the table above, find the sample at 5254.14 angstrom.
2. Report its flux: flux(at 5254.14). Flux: 26.7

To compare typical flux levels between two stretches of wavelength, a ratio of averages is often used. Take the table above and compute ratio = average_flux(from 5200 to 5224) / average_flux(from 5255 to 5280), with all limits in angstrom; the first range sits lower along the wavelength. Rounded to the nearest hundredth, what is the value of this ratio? 0.90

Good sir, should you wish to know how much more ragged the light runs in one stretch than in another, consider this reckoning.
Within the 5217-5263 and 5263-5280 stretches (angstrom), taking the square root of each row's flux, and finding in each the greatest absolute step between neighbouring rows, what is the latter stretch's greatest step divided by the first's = 1.62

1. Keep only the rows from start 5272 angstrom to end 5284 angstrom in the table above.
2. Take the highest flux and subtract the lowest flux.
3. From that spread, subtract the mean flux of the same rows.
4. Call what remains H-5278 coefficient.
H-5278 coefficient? -19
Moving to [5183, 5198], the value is -5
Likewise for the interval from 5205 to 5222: -4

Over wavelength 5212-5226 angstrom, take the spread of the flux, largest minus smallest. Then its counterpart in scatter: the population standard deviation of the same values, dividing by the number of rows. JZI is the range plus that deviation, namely 8.8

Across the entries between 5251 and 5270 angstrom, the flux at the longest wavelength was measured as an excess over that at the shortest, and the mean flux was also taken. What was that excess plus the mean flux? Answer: 19.2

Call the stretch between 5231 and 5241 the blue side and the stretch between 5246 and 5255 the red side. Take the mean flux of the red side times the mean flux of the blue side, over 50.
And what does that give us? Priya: 15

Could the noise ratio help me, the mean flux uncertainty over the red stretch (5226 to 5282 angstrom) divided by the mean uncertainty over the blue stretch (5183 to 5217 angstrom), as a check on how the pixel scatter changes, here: 1.09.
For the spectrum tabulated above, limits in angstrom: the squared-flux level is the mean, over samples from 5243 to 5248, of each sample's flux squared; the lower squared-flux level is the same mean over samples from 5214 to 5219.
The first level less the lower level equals 146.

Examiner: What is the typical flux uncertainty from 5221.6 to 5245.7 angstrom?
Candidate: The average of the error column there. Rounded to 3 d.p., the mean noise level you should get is 0.760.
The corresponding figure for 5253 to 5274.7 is 0.757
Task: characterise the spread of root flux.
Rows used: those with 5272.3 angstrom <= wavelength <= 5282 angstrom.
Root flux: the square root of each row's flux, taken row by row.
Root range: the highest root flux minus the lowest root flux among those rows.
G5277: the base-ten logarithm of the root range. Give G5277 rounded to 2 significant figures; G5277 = -0.31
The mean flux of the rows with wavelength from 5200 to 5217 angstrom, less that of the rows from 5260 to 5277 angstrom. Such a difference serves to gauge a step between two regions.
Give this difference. -2.7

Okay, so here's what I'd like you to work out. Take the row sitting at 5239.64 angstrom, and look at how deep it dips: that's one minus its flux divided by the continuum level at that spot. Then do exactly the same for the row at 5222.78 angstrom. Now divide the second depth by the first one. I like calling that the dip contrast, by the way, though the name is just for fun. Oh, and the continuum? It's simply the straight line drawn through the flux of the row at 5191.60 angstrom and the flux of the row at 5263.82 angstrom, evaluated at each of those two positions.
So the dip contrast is 1.0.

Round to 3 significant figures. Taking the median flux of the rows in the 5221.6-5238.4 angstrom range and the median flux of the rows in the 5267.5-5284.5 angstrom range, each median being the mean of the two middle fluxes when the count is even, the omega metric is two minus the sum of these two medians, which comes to -50.4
